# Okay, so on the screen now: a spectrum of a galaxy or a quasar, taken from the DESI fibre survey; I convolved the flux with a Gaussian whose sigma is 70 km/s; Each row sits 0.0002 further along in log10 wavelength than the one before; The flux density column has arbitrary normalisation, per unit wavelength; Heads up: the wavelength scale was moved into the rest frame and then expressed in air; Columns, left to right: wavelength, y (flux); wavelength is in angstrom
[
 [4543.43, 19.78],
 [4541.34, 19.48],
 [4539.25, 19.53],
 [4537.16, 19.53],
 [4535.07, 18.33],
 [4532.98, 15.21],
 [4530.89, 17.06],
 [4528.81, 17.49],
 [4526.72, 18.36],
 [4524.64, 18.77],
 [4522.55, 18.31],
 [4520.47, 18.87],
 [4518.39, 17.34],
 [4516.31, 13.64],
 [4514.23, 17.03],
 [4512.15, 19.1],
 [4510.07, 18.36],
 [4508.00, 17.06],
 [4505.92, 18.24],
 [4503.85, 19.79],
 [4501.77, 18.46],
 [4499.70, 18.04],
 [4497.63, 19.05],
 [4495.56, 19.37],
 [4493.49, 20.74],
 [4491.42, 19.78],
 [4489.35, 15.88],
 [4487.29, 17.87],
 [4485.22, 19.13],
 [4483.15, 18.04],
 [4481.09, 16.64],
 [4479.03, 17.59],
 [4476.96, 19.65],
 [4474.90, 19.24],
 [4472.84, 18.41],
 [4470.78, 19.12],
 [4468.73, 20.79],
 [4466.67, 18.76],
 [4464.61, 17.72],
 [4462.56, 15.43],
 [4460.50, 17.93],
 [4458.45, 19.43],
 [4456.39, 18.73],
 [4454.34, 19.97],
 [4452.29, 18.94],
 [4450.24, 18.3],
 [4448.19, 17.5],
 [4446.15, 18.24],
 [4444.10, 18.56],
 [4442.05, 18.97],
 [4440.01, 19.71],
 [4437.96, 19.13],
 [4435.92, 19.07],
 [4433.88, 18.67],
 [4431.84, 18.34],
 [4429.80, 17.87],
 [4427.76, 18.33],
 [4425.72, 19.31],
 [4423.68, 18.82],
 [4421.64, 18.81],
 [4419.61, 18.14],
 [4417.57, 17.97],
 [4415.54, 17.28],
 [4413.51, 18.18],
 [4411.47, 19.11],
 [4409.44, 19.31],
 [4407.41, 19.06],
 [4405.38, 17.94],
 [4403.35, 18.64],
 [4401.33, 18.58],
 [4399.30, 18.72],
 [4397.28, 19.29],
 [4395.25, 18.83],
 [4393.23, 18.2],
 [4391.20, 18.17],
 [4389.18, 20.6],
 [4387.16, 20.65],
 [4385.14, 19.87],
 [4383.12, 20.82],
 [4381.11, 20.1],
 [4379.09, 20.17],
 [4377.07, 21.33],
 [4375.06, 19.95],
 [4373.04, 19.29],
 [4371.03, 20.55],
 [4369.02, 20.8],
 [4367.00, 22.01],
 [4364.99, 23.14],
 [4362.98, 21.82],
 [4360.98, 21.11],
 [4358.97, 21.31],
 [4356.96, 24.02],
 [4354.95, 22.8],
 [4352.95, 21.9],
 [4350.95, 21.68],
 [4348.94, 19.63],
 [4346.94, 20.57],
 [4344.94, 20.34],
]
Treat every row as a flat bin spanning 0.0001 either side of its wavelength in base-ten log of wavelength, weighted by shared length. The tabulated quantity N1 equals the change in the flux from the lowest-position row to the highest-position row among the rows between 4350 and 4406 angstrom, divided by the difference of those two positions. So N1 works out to -0.07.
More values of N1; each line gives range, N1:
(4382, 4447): -0.04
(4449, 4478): 0.05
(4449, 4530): -0.01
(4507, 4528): 0.07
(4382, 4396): -0.16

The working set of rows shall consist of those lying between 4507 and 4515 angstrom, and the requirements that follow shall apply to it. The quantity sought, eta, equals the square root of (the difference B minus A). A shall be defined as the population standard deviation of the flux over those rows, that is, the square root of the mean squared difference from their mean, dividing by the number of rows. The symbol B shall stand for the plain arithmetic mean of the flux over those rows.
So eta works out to 4.12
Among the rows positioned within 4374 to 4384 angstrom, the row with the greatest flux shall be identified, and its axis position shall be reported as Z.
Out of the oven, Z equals 4377.07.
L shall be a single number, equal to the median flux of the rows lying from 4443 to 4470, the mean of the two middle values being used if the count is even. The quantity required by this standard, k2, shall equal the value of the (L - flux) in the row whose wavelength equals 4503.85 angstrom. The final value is -1.2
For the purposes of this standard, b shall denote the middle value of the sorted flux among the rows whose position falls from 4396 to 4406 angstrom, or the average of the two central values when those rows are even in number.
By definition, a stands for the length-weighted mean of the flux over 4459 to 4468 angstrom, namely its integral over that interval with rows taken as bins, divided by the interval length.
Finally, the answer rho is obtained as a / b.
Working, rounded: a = 17.7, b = 18.64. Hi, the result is 0.95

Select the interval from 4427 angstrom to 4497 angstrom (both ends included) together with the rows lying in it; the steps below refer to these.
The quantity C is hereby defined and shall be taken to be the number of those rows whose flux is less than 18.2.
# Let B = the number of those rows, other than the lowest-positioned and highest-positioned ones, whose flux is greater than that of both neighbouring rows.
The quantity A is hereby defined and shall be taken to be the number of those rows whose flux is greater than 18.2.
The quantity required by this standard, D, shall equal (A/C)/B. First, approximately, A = 24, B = 7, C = 10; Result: 0.3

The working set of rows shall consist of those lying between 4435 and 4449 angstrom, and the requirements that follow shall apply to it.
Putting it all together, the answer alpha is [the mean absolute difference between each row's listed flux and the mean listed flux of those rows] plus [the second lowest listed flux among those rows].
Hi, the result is 18.8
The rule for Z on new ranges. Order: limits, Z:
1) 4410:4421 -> 4411.47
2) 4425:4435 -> 4425.72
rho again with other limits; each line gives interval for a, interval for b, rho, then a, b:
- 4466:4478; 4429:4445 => 1.03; 19.3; 18.82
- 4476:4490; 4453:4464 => 0.95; 17.9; 18.73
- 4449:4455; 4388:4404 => 1.01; 19.0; 18.68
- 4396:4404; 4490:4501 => 0.97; 18.8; 19.37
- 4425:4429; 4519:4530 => 1.02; 18.7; 18.36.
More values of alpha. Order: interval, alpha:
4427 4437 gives 18.7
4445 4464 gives 18.4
